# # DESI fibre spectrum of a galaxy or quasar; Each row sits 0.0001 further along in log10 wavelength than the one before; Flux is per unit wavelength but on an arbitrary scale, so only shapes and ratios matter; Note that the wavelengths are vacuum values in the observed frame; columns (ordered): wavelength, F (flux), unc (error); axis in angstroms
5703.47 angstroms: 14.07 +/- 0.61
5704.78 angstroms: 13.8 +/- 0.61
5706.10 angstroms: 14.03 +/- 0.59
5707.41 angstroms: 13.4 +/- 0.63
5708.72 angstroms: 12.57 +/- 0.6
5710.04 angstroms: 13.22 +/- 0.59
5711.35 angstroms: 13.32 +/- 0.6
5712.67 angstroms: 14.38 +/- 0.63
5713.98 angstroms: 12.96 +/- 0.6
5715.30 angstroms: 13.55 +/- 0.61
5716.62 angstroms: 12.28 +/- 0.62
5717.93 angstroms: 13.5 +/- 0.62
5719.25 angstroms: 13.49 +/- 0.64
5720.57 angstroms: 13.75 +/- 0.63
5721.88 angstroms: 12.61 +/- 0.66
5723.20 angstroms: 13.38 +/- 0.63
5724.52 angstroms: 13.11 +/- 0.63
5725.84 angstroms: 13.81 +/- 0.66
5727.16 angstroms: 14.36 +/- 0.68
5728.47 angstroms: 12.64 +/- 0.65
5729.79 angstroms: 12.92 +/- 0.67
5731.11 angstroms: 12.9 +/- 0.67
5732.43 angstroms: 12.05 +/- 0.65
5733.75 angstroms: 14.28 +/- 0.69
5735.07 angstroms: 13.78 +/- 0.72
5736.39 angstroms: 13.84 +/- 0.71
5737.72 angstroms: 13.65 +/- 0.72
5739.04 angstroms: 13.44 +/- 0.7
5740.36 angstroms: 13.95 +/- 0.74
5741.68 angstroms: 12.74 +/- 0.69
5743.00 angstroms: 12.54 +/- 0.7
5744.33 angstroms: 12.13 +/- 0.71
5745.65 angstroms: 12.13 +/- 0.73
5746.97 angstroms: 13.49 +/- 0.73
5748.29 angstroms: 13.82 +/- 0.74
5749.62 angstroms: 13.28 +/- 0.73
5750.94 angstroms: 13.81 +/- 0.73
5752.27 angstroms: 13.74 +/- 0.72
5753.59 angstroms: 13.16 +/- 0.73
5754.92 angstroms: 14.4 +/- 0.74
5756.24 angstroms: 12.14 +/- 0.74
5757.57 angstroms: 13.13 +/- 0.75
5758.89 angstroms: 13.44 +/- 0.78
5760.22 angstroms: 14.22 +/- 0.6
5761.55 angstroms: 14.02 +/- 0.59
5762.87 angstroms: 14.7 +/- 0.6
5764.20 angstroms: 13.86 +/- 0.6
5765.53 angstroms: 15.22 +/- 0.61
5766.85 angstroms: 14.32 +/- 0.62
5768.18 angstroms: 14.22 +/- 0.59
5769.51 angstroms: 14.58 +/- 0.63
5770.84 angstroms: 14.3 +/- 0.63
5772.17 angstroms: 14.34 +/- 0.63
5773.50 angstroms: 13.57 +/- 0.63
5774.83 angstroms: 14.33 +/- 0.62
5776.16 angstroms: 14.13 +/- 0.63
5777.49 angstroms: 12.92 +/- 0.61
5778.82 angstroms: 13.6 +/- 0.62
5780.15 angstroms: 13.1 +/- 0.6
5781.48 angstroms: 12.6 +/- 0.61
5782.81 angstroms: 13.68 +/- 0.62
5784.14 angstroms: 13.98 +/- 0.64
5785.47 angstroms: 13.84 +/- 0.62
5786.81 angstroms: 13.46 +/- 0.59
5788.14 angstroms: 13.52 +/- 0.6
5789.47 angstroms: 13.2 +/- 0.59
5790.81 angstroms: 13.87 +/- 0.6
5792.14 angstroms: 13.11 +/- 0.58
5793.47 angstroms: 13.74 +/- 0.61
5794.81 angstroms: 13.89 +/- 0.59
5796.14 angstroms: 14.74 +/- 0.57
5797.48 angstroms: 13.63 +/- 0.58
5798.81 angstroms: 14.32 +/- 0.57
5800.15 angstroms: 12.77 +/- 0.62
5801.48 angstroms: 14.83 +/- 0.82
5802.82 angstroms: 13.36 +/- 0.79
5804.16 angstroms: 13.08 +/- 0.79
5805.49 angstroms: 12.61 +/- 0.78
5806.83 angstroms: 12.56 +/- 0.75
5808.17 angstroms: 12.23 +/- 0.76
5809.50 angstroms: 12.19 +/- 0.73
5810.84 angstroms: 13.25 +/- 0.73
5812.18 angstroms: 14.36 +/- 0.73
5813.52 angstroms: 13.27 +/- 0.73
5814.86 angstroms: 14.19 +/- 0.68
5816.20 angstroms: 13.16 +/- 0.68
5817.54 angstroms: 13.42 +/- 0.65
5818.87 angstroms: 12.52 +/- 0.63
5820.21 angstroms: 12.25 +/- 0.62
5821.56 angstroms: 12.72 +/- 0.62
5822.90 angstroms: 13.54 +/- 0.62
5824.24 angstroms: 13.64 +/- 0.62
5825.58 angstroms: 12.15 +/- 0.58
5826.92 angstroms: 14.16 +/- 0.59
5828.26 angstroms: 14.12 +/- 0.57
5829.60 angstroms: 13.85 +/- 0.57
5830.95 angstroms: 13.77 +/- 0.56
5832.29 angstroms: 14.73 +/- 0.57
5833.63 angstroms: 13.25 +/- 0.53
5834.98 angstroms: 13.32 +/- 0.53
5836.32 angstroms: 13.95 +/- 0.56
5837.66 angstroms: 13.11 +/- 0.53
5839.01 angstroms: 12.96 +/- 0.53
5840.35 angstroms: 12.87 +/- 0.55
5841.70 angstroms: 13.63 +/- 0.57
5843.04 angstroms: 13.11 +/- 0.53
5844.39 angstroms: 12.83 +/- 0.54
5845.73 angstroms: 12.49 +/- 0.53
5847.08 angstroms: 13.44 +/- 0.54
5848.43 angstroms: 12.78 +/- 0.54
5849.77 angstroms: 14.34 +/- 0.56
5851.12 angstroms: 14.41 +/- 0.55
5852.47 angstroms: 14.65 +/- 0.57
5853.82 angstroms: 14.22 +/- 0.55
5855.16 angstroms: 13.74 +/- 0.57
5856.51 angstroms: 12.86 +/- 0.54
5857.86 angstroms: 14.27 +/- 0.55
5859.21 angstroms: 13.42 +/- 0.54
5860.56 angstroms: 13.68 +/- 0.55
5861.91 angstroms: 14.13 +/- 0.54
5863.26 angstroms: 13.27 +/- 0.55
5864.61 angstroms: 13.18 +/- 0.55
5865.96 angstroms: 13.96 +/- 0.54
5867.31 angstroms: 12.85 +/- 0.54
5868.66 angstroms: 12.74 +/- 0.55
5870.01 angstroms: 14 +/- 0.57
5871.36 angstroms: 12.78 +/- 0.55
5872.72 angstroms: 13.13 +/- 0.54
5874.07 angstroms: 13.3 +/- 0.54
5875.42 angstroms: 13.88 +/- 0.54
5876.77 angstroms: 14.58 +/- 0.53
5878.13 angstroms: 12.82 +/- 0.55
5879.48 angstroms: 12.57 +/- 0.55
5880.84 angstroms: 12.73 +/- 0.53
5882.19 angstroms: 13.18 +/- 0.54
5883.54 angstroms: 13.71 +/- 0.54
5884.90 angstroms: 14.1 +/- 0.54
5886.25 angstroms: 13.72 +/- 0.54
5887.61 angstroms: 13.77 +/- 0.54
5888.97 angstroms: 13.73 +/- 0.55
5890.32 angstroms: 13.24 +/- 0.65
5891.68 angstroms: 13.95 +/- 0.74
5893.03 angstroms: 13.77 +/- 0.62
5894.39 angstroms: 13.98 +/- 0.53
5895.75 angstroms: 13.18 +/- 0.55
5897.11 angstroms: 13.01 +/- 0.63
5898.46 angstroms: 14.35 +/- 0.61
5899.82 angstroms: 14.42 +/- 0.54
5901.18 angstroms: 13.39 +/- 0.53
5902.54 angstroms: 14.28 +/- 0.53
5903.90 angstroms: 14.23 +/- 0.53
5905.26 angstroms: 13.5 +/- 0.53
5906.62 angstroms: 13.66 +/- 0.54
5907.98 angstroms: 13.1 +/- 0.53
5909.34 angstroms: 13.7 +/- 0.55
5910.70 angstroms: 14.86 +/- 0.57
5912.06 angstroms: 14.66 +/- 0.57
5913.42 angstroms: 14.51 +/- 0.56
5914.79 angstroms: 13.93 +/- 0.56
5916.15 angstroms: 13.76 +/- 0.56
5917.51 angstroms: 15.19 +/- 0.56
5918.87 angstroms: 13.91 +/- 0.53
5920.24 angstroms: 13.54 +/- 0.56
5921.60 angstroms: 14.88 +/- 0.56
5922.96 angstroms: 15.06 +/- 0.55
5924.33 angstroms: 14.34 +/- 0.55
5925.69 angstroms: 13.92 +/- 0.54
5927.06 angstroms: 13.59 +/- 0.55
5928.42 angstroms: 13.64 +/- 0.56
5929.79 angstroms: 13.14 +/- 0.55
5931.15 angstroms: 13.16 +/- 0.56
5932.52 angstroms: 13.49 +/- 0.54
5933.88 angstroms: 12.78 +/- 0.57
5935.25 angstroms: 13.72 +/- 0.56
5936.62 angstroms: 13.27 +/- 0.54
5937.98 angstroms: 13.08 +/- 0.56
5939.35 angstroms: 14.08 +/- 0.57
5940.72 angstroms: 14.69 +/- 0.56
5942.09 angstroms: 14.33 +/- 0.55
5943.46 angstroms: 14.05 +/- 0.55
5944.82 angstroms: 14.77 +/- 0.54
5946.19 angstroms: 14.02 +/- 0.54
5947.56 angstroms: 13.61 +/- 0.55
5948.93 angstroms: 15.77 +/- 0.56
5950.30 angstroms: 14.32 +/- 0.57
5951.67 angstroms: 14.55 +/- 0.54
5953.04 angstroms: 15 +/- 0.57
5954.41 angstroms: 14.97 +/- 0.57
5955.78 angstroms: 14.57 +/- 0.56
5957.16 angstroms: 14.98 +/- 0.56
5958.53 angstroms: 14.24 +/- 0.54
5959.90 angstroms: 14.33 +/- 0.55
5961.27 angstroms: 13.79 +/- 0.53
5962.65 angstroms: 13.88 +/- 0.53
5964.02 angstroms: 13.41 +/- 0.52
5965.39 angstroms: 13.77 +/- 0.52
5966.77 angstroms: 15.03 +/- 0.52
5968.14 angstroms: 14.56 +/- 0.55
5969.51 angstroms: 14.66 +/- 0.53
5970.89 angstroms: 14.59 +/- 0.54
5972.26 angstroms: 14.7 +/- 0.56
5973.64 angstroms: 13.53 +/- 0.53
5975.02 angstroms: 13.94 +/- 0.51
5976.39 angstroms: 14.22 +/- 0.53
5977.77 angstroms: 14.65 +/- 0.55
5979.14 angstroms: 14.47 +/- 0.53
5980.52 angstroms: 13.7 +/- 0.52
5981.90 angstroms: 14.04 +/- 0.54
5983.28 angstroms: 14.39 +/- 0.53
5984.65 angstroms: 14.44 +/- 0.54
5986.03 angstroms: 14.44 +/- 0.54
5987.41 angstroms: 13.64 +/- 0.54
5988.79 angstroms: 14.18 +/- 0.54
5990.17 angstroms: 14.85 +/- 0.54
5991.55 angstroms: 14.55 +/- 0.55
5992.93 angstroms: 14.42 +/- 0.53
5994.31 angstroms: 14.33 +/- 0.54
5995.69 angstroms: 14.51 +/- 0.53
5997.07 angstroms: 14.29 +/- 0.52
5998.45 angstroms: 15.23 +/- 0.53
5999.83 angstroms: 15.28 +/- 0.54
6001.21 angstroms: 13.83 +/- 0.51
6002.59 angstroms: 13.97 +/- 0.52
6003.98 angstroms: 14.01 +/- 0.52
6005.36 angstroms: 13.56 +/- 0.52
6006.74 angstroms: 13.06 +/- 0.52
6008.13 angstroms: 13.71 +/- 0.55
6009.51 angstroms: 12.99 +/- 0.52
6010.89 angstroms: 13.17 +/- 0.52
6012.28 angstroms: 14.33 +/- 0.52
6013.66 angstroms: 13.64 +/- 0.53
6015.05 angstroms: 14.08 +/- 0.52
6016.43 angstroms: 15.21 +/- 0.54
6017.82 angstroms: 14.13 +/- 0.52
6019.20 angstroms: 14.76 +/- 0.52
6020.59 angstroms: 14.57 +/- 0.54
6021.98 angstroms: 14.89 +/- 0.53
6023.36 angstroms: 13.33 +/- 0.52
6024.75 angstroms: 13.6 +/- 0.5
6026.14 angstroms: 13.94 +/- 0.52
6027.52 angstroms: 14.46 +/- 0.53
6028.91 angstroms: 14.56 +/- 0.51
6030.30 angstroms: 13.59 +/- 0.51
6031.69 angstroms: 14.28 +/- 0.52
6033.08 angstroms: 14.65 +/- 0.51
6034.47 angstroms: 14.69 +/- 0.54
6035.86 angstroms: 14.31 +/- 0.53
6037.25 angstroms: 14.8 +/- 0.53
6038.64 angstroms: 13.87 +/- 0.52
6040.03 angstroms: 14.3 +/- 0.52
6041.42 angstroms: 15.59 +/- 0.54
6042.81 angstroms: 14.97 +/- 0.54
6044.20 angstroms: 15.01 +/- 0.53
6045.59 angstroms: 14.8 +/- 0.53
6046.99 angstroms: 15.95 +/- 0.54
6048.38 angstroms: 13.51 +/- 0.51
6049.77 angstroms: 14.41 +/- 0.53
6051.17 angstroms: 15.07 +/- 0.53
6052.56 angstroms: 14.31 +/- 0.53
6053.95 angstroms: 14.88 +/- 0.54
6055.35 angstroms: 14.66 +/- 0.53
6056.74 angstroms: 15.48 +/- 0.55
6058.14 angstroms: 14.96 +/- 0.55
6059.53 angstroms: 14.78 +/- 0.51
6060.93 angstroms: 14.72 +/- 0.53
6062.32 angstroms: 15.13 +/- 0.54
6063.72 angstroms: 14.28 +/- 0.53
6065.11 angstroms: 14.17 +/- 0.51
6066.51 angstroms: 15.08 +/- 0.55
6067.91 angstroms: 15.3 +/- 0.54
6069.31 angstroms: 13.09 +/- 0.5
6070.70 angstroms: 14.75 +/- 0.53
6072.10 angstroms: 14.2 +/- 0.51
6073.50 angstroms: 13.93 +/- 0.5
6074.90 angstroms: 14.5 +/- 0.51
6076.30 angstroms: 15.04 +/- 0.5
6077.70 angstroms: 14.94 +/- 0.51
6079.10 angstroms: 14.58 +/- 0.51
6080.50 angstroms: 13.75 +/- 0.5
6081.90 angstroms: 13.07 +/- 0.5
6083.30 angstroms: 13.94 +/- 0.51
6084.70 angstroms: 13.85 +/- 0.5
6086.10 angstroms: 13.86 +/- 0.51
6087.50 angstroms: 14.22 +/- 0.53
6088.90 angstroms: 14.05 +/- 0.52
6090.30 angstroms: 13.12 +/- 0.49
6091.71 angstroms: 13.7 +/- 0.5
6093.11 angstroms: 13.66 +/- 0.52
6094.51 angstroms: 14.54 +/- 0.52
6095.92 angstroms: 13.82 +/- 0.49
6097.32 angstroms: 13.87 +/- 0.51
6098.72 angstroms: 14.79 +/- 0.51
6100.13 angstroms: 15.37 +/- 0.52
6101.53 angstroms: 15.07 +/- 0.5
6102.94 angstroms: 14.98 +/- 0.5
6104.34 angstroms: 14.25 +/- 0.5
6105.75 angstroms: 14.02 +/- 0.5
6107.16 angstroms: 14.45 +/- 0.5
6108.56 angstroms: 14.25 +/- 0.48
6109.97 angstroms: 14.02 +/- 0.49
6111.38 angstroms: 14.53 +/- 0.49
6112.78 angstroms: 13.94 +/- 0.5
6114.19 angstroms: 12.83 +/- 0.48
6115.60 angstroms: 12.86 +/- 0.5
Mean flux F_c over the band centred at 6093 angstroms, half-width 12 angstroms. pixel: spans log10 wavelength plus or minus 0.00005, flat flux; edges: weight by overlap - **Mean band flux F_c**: 14.13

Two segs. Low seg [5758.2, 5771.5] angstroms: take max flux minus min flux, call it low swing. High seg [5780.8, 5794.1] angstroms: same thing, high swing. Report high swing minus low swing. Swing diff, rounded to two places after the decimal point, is -0.40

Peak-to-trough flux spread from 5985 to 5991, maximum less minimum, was 1.2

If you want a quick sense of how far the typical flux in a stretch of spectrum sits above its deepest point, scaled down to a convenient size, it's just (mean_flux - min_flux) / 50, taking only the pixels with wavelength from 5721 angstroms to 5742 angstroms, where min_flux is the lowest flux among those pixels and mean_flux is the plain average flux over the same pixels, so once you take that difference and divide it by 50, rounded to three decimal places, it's 0.026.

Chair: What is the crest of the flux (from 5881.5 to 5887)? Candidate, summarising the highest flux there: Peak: 14.1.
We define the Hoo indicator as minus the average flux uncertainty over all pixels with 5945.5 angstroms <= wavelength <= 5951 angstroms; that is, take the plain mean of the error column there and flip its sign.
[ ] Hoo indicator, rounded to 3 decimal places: -0.555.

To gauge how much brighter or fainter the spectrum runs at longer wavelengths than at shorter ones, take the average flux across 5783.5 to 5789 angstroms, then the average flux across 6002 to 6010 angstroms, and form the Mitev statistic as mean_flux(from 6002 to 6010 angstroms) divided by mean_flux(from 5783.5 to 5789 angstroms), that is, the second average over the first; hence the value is 0.99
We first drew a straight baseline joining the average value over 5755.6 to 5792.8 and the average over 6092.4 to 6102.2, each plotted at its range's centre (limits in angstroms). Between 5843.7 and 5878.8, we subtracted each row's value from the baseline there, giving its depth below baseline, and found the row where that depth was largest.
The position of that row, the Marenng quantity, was 5845.73 angstroms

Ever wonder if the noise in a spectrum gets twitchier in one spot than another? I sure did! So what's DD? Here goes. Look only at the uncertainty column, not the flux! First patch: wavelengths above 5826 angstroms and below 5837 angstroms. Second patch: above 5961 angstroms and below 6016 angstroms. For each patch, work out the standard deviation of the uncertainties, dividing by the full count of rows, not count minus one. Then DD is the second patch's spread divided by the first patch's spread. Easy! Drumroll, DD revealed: 0.60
